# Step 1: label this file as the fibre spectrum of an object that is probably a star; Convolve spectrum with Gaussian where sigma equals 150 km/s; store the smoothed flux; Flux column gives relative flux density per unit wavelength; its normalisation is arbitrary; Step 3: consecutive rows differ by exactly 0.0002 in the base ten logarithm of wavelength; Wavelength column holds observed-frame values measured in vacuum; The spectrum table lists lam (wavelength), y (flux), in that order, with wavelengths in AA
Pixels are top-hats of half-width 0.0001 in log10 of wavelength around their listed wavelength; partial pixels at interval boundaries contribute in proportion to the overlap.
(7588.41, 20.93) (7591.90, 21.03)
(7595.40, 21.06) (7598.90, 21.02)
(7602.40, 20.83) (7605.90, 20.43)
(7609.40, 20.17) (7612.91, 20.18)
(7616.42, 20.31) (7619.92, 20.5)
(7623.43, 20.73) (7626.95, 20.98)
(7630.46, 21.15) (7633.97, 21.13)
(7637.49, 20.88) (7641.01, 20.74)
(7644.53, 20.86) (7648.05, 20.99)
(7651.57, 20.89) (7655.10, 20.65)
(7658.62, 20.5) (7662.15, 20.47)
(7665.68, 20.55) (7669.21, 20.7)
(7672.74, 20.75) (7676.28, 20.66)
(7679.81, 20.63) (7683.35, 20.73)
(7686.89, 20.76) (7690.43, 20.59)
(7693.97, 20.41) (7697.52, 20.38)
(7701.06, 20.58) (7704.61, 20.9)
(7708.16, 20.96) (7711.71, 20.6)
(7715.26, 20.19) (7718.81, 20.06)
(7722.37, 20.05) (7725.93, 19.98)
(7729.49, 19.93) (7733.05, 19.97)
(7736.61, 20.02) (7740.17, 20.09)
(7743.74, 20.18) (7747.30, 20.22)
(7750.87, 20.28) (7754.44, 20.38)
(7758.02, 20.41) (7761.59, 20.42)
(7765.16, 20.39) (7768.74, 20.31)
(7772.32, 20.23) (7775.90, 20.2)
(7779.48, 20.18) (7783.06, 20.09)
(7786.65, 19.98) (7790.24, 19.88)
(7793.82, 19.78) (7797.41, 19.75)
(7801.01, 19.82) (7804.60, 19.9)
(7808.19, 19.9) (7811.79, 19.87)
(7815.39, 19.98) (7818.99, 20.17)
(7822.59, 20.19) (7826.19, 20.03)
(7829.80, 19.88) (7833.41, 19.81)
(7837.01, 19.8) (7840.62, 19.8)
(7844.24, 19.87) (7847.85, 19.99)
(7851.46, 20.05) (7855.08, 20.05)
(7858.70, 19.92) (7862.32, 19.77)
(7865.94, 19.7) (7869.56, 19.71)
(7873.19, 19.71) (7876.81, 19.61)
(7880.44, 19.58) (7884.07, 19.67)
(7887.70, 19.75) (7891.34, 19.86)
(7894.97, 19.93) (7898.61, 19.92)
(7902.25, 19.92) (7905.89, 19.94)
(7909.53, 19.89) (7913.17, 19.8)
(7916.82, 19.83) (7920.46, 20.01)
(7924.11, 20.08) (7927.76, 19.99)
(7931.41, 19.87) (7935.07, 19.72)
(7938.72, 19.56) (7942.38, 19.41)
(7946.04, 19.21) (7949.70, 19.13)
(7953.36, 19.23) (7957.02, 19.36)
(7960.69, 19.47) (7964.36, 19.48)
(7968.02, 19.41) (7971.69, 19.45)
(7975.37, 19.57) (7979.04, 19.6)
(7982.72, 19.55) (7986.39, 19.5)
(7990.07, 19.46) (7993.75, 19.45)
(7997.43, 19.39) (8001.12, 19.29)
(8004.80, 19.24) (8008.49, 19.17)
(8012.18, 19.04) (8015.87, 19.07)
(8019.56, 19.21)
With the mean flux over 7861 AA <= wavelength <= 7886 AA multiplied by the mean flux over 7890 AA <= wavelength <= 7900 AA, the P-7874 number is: 392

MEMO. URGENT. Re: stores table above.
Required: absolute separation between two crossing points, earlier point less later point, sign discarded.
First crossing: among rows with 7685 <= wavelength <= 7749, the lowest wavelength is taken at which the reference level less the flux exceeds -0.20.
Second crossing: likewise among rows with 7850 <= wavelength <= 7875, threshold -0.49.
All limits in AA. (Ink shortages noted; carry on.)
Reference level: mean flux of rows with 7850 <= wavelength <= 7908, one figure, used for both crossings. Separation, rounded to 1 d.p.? 125.5 AA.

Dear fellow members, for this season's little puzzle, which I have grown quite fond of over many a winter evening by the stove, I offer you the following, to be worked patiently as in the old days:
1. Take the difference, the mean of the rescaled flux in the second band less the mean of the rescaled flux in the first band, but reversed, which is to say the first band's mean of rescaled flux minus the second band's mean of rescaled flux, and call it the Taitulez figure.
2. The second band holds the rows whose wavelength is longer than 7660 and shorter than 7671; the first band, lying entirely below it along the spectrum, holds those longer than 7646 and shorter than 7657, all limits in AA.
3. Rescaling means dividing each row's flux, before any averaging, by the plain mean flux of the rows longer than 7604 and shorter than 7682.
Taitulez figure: 0.013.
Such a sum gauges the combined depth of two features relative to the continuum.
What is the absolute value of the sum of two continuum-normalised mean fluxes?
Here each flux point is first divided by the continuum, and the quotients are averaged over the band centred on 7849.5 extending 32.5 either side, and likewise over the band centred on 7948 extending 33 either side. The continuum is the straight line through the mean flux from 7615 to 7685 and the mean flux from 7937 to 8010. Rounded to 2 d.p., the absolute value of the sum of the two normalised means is 2.00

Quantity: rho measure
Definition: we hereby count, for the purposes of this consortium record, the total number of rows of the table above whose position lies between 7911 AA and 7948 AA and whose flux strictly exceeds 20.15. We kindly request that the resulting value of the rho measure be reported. 0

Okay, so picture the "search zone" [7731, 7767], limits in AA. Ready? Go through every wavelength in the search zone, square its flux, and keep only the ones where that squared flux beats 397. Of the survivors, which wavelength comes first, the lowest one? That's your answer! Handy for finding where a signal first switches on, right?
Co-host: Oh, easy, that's 7733.05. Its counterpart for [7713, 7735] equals 7715.26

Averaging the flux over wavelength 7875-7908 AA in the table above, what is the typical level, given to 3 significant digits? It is 19.8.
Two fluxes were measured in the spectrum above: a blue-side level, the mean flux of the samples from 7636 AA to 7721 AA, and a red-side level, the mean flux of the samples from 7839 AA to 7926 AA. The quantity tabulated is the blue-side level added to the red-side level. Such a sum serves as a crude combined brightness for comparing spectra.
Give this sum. 40.5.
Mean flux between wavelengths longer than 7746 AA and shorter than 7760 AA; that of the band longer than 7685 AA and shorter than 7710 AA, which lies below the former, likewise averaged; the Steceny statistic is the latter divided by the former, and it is 1.02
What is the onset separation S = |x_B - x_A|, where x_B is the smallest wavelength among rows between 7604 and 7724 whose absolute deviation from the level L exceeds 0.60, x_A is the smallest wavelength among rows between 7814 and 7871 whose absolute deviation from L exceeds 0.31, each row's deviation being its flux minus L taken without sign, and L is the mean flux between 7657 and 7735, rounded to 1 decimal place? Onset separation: 184.9 AA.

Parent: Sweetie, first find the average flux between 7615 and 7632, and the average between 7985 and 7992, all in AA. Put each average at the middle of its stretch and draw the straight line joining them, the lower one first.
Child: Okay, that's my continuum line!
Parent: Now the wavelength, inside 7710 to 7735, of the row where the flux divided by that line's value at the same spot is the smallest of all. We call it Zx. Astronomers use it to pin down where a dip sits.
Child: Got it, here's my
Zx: 7729.49 AA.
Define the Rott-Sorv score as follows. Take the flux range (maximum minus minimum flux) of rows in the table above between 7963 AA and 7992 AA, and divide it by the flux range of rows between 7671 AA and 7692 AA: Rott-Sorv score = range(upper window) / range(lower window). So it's 1.1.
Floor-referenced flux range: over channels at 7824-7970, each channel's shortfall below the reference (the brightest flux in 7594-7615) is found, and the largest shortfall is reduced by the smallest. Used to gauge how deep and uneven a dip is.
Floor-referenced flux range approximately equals 0.95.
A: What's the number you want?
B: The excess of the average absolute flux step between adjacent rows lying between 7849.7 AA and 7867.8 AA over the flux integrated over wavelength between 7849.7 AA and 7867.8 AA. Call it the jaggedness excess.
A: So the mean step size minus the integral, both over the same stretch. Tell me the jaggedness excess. -360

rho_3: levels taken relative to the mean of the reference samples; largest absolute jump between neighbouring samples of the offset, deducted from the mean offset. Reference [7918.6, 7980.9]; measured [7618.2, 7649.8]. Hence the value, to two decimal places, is 1.07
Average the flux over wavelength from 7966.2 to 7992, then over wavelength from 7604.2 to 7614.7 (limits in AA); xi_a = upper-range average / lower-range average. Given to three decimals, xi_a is 0.963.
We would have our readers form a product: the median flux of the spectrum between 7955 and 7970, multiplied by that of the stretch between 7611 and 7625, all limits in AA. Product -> 397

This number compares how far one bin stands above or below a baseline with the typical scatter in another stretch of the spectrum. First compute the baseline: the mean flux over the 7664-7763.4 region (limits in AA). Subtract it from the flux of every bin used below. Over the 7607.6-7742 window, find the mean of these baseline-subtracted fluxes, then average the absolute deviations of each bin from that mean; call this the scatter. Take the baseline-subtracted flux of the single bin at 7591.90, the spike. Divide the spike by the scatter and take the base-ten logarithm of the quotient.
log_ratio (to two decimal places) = 0.34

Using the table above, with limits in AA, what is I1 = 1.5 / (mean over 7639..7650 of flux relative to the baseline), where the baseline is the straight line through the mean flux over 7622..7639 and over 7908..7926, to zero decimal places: -25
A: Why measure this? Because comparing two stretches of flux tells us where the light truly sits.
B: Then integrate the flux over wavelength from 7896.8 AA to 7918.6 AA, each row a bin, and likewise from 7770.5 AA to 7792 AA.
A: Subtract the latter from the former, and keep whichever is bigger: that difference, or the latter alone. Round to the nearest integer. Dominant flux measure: 432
